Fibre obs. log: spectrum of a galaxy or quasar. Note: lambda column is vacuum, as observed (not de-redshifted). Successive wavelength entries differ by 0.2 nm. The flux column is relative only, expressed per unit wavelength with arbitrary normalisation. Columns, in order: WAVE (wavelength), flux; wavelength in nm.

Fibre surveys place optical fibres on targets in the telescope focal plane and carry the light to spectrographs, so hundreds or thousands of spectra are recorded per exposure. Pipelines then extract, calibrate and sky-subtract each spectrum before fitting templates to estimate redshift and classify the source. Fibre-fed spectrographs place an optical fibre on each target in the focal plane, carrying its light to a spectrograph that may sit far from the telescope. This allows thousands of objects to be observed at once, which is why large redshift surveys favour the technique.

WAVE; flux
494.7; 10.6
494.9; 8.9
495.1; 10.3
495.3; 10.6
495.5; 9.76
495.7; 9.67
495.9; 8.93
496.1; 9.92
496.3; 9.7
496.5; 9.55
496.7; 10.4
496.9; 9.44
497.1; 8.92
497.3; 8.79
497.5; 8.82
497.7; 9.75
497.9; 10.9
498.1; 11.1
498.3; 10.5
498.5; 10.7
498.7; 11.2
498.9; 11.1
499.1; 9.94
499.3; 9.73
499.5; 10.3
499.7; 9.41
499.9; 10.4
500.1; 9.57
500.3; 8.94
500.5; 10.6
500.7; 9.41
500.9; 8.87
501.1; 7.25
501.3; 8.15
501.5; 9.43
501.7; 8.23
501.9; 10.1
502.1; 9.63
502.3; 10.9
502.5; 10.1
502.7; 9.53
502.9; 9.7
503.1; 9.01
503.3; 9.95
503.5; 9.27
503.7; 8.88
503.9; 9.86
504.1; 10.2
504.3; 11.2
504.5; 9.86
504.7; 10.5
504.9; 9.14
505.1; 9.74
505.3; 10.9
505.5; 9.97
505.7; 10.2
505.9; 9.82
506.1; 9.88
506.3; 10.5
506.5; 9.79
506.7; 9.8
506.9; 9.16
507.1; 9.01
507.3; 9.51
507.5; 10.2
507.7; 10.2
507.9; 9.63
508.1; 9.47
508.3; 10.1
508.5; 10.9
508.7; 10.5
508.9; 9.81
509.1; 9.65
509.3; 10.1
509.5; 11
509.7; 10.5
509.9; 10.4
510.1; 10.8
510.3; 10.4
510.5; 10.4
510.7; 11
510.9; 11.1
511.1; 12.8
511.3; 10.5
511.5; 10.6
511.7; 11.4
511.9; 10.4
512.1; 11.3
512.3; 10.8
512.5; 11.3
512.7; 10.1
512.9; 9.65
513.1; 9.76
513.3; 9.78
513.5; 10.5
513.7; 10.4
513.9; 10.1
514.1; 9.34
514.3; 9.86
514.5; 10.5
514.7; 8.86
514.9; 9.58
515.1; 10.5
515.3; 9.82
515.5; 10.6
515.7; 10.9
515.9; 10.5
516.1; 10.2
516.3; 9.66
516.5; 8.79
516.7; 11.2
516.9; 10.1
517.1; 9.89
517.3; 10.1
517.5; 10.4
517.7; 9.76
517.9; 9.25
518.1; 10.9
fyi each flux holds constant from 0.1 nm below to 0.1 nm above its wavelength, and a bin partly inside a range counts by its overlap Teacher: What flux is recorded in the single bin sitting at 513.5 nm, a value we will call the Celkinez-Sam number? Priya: 10.5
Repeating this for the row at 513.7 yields 10.4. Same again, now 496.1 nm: 9.92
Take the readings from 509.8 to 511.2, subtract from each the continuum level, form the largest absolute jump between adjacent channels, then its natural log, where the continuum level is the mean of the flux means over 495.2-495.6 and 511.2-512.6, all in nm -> 0.53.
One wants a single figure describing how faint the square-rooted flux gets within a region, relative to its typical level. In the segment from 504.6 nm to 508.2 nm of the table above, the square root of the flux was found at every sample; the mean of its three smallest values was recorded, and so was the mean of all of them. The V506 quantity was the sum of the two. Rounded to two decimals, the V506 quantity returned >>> 6.16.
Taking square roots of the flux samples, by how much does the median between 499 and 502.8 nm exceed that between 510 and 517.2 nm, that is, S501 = -0.13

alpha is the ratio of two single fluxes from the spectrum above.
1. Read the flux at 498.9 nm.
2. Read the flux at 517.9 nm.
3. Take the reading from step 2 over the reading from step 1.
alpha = 0.83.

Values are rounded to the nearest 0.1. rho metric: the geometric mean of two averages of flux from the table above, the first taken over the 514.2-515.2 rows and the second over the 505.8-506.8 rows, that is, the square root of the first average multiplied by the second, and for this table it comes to 9.9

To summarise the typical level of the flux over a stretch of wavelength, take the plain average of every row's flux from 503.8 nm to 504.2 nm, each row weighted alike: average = 10.0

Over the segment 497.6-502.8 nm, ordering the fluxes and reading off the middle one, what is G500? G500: 9.8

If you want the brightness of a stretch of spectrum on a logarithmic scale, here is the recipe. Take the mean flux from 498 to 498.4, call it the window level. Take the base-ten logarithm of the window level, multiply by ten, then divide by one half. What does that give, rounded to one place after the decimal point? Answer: 20.7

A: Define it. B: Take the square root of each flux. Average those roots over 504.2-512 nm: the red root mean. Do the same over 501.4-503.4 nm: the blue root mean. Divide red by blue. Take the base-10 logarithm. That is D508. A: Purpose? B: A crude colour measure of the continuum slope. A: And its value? 0.014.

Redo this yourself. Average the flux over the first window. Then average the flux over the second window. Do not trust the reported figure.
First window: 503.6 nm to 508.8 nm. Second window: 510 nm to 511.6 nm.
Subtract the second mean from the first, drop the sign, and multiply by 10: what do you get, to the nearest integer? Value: 10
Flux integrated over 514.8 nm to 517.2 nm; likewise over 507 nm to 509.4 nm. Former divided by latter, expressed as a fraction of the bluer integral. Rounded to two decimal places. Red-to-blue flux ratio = 1.02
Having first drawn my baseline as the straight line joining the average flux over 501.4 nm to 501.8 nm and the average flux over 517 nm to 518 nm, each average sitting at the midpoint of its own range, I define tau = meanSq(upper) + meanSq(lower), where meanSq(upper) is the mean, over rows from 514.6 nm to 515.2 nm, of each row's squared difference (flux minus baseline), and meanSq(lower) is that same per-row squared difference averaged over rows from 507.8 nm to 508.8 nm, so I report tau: 1.4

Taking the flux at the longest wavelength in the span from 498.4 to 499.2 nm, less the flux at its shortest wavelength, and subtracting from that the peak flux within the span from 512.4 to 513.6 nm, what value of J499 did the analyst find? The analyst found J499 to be -12.1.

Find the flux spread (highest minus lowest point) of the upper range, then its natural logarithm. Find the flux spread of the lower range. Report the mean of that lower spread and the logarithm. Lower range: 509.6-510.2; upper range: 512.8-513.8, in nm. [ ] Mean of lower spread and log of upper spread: 0.12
